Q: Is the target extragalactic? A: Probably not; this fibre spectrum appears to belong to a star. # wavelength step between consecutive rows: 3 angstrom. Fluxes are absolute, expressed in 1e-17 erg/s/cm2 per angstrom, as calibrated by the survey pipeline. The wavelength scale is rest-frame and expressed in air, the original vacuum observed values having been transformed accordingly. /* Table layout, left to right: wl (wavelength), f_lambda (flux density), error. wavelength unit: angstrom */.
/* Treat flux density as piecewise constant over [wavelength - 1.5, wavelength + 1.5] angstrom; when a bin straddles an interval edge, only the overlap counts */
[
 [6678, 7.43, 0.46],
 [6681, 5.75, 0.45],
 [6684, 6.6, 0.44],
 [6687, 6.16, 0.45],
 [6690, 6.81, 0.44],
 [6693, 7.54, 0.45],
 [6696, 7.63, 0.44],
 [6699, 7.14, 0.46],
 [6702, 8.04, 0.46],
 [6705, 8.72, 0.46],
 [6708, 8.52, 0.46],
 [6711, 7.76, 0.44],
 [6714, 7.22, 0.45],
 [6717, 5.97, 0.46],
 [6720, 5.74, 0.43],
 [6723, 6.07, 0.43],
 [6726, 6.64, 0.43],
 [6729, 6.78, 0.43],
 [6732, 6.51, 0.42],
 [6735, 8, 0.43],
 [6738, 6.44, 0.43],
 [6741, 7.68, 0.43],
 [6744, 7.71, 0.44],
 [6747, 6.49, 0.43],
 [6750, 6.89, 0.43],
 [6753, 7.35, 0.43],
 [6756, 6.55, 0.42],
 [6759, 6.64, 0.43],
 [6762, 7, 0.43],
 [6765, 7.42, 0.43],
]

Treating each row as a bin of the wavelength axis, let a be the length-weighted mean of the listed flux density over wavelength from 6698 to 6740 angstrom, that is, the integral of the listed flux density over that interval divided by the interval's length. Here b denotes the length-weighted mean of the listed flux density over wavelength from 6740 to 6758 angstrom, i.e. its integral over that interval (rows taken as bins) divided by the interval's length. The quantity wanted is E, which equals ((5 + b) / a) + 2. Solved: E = 3.70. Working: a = 7.12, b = 7.08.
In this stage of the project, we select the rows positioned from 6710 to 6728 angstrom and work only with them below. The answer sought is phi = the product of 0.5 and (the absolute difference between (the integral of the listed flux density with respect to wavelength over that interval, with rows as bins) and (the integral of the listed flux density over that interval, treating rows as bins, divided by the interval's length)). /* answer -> 56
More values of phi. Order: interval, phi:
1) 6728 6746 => 61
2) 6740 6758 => 60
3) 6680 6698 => 58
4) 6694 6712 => 68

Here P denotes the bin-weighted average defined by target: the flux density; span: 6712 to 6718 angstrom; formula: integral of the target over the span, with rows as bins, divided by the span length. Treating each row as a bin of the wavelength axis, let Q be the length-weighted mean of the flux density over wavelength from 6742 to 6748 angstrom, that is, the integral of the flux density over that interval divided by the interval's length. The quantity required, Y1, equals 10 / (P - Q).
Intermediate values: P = 6.7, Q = 7.20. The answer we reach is -22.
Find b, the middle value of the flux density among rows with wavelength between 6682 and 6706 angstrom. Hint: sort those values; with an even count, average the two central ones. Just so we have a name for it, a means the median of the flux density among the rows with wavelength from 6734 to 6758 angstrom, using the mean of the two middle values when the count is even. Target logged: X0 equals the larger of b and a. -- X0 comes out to 7.34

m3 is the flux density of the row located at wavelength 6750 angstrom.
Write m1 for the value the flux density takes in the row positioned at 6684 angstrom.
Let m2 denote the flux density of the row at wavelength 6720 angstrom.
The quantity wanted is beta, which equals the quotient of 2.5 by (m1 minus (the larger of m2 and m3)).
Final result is -9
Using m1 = 6.6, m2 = 5.74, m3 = 6.89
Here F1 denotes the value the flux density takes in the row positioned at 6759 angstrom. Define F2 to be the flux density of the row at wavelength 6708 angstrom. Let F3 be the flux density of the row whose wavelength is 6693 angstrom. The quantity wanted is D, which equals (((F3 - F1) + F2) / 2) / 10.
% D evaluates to 0.47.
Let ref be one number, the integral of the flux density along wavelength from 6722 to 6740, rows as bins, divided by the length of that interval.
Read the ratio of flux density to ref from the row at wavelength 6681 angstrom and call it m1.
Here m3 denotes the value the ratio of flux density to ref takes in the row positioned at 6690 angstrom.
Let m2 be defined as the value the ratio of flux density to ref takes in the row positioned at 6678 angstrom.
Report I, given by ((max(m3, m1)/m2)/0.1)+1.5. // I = 10.7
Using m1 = 0.85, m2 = 1.10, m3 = 1.00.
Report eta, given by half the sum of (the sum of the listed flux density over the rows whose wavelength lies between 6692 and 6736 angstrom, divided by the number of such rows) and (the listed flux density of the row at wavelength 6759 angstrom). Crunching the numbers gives 6.93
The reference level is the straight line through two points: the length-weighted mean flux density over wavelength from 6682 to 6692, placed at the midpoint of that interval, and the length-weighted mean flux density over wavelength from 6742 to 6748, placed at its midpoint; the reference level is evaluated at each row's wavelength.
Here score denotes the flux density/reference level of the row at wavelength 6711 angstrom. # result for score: 1.14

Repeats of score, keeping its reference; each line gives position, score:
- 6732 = 0.92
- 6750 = 0.95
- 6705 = 1.29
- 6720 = 0.83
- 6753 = 1.01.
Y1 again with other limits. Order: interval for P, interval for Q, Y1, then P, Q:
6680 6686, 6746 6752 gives -18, 6.2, 6.76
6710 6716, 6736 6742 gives 39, 7.3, 7.09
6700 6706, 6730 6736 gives 9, 8.2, 7.15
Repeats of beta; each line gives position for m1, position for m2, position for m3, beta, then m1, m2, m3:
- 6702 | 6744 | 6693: 8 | 8.04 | 7.71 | 7.54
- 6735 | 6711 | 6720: 10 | 8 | 7.76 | 5.74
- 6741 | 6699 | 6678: 10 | 7.68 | 7.14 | 7.43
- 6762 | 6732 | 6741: -4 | 7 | 6.51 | 7.68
